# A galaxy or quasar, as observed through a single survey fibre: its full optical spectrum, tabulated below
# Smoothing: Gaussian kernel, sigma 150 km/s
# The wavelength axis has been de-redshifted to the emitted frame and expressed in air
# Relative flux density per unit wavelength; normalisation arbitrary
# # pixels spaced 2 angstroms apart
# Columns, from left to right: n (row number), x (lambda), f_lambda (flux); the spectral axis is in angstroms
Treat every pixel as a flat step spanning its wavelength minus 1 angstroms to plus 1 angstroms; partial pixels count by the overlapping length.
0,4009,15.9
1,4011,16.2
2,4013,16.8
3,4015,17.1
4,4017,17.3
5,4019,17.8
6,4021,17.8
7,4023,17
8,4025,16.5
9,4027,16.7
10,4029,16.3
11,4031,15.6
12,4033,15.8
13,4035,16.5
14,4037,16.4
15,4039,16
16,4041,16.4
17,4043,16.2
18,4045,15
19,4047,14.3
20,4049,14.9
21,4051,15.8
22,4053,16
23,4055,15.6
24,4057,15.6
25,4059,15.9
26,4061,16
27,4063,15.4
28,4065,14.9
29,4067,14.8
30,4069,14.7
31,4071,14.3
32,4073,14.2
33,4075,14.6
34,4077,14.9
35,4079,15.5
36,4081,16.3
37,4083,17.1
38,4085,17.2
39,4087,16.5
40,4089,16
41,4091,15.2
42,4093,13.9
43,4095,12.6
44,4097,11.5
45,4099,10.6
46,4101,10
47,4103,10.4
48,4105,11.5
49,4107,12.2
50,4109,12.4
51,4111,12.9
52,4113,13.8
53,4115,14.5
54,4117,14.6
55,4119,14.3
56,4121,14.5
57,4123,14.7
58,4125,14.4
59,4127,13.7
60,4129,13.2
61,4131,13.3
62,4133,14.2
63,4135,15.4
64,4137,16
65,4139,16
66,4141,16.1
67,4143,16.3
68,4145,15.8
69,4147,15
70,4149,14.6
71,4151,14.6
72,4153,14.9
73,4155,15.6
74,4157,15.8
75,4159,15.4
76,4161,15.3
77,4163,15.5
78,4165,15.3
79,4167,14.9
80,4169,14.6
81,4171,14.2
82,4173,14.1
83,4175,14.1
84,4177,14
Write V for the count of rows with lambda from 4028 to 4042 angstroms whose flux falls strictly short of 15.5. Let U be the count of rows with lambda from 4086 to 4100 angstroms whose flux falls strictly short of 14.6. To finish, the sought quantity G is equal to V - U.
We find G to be -4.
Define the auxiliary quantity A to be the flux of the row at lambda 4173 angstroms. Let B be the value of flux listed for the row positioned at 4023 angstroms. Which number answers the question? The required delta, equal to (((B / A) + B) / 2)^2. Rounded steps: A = 14.1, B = 17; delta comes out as 83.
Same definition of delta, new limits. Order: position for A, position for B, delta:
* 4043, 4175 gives 56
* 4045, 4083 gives 83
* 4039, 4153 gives 63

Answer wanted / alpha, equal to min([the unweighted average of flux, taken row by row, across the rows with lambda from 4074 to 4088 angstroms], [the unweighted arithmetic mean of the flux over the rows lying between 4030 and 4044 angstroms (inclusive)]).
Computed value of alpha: 16.0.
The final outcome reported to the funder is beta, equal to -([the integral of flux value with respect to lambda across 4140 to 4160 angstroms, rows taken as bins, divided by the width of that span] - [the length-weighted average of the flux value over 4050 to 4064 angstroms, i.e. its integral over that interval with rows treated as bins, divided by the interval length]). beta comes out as 0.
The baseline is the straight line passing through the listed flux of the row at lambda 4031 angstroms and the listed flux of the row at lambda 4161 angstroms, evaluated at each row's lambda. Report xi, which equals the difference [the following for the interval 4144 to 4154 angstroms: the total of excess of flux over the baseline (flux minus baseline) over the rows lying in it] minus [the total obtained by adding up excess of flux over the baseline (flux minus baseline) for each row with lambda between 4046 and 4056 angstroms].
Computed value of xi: -1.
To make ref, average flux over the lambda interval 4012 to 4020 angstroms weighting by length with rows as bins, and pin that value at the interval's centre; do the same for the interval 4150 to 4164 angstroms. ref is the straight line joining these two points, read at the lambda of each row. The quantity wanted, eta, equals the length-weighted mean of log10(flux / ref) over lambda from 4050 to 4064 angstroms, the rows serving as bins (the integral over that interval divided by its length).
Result -0.025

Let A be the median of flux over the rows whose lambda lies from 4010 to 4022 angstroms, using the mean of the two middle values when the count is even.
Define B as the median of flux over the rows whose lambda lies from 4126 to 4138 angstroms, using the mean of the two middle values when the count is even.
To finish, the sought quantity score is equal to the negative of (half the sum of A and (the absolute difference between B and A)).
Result -10.2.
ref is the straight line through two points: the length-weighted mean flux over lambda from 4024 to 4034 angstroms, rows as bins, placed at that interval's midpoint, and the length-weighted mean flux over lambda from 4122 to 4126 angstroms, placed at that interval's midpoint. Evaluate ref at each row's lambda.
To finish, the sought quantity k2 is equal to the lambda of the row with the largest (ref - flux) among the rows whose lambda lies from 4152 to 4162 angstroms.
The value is 4153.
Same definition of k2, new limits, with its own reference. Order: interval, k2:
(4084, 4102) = 4101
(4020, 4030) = 4029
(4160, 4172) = 4171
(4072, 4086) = 4073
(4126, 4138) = 4129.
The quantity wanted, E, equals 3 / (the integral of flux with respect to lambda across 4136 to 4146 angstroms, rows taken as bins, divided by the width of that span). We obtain 0.187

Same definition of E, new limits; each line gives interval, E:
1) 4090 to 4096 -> 0.216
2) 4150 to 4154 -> 0.203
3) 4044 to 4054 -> 0.197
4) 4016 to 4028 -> 0.175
